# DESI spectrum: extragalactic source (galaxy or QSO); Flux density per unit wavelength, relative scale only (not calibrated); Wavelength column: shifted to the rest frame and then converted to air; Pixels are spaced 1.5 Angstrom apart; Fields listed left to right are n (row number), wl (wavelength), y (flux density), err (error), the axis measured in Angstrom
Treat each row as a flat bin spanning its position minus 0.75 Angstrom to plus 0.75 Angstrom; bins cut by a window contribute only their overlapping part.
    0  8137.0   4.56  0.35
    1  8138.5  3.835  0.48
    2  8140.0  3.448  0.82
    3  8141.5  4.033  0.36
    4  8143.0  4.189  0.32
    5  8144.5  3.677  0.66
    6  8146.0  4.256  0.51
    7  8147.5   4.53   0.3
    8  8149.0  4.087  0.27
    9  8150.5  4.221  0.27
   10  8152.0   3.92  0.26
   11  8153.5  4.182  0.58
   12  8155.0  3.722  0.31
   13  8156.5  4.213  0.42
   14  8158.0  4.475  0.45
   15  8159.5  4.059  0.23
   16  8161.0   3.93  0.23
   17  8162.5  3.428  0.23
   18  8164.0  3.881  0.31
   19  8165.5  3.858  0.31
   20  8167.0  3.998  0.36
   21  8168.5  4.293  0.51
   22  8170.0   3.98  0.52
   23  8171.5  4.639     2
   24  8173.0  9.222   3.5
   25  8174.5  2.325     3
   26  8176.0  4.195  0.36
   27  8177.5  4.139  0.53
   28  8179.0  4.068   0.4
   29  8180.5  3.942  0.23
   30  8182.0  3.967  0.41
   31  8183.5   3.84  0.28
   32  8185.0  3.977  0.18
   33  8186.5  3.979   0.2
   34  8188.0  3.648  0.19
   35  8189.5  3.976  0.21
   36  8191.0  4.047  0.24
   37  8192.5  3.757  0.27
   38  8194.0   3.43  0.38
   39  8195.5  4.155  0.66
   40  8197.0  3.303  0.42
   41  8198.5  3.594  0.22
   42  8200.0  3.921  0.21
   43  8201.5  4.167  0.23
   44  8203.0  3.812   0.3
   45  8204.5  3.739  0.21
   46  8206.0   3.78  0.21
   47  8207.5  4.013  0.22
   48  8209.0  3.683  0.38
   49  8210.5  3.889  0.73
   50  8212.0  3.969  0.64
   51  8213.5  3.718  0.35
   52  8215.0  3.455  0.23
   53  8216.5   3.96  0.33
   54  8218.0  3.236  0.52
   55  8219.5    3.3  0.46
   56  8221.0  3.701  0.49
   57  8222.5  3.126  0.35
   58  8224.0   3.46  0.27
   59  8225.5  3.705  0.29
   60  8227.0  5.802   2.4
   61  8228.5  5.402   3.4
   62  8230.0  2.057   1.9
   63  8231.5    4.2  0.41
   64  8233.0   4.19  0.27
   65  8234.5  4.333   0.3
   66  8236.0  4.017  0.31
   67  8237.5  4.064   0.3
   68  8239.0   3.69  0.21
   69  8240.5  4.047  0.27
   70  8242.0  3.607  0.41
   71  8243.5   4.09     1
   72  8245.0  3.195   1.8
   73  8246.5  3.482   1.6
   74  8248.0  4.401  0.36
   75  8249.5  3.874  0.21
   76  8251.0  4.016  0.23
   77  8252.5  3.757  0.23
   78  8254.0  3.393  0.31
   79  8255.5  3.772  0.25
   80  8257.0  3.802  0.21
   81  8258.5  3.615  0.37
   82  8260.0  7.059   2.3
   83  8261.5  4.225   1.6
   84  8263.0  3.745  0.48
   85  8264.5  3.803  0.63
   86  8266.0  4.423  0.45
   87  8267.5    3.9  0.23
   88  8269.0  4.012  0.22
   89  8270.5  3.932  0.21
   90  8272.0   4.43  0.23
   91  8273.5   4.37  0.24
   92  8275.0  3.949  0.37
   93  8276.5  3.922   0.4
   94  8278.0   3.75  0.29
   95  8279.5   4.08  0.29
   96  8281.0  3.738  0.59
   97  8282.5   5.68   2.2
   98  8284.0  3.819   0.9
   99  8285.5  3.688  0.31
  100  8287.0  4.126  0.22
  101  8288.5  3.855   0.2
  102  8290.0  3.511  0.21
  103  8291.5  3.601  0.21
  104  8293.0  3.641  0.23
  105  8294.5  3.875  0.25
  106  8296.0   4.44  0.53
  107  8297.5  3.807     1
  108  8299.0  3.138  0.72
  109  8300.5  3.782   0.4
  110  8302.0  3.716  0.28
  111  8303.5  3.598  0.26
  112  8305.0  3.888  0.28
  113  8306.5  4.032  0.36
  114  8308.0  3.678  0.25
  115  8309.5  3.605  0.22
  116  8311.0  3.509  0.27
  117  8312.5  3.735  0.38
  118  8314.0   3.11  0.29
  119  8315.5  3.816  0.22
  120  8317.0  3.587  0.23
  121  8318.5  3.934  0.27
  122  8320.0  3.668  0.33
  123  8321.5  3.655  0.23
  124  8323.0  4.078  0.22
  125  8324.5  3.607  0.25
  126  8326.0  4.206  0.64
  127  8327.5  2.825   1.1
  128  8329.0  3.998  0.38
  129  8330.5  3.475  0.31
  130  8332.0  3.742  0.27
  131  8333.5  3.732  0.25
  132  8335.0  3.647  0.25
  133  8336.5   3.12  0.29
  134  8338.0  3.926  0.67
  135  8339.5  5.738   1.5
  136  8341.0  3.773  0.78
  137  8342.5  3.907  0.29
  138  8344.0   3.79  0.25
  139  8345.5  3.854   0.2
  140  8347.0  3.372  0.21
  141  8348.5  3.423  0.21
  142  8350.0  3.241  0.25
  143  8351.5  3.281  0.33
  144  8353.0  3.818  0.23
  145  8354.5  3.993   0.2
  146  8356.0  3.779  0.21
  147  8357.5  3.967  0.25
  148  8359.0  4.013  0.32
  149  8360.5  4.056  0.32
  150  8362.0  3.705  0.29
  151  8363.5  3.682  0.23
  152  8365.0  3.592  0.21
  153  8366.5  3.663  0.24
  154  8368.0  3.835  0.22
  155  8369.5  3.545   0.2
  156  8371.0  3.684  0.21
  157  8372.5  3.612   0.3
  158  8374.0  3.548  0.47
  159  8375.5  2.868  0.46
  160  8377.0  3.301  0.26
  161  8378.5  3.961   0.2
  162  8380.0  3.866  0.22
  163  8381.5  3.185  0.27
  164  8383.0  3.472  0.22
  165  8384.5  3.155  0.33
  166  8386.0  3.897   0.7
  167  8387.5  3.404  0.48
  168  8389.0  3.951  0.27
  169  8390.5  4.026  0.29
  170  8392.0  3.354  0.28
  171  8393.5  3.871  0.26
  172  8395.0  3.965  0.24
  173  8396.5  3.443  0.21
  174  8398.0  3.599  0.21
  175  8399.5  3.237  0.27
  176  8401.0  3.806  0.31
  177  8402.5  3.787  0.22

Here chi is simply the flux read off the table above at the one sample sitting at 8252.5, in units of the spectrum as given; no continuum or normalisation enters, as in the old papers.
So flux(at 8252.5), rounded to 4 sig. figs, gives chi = 3.757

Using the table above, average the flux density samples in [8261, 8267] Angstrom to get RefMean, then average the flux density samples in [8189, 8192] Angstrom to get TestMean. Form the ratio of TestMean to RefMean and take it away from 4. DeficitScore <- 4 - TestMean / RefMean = 3.01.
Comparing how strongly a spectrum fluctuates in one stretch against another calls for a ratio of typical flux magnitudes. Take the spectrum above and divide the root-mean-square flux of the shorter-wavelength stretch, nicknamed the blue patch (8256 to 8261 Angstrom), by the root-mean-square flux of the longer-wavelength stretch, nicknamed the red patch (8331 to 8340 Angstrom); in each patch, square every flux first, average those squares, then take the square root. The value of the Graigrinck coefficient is 1.25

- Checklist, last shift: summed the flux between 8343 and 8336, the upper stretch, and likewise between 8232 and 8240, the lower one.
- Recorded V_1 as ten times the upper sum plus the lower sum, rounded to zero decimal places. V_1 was 225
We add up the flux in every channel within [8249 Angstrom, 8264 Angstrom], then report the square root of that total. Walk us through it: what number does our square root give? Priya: 6.42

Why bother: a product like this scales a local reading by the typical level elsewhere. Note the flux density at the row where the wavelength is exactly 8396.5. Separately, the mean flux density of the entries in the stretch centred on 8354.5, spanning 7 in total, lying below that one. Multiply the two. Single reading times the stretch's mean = 13.0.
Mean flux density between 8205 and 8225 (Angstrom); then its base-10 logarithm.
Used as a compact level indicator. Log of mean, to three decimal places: 0.561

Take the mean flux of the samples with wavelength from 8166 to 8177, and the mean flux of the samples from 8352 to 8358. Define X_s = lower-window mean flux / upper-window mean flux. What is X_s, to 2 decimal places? 1.20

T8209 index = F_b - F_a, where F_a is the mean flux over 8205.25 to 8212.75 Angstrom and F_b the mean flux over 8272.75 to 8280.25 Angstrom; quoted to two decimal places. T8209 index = 0.15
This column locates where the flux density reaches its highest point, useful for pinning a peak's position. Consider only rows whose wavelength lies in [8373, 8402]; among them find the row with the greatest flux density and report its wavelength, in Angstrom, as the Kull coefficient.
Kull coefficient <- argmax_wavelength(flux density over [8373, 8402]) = 8390.5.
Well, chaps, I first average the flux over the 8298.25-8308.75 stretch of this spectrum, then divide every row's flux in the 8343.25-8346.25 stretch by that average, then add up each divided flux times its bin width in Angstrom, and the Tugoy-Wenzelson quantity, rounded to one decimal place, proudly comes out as 3.1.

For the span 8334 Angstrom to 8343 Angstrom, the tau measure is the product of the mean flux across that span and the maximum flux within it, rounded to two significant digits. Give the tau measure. 23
